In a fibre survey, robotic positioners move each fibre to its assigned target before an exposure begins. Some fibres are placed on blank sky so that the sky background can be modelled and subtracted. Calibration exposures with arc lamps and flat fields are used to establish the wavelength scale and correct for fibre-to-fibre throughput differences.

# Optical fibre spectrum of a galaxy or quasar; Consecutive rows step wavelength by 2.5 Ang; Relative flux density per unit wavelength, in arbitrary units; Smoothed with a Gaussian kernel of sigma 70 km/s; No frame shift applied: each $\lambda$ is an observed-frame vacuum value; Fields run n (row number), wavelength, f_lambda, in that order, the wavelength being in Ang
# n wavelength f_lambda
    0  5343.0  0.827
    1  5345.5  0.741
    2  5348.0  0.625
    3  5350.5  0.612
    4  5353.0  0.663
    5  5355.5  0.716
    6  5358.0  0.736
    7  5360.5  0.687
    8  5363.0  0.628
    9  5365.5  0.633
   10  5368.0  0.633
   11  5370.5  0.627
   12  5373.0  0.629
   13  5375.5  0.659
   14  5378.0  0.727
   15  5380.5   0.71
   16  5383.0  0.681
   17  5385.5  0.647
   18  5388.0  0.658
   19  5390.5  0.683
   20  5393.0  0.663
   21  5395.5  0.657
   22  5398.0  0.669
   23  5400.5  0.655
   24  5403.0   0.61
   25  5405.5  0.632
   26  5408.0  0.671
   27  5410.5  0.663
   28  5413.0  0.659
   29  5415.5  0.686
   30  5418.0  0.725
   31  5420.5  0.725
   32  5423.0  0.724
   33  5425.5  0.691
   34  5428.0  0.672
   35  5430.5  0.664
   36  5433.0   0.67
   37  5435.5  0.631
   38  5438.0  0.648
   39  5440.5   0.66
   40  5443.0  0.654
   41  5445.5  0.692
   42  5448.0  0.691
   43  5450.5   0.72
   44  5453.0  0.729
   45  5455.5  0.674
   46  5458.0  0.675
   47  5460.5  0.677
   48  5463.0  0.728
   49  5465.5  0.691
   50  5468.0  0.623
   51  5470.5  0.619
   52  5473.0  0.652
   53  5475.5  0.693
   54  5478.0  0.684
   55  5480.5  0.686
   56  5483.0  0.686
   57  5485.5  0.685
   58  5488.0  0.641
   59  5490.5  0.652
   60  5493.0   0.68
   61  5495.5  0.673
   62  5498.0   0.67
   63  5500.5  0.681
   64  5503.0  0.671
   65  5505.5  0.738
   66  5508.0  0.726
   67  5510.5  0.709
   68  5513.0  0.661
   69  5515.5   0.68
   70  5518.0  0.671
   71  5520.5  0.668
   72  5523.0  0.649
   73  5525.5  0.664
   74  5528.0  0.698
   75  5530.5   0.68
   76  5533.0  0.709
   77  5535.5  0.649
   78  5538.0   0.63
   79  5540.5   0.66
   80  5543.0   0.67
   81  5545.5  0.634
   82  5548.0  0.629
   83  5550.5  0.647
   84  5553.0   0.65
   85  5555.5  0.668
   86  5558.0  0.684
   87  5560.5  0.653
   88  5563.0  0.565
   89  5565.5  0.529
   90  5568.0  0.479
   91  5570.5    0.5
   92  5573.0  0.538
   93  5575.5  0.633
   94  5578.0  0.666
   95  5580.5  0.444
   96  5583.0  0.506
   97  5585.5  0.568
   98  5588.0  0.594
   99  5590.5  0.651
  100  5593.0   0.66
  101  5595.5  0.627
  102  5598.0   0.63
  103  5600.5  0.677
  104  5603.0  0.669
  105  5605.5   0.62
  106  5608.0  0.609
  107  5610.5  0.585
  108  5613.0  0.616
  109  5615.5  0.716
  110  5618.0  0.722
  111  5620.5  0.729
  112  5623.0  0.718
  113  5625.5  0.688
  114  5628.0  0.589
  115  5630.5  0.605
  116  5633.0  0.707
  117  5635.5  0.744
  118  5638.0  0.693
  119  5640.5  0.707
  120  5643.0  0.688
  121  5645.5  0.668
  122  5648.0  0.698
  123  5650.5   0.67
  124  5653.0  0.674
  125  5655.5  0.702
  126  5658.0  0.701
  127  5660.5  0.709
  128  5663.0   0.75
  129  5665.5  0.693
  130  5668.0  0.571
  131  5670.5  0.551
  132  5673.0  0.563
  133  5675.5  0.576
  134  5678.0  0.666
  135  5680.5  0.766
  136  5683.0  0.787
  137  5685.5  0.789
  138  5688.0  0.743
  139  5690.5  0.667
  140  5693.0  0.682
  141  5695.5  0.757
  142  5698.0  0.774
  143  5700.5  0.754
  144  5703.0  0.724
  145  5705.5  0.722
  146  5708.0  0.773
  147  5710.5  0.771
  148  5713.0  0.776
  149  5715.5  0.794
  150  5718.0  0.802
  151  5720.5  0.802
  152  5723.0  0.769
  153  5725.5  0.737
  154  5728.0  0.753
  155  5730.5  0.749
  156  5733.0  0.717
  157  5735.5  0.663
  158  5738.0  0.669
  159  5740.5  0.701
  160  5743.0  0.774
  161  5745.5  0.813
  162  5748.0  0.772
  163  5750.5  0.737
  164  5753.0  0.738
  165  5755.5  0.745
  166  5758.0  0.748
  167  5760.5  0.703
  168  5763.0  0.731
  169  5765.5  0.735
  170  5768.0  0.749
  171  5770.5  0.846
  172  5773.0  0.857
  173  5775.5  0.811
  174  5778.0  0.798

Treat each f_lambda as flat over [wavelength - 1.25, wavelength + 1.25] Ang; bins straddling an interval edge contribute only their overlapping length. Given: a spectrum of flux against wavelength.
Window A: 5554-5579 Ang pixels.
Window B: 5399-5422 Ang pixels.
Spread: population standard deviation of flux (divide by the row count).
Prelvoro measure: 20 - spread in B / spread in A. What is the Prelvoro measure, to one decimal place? 19.5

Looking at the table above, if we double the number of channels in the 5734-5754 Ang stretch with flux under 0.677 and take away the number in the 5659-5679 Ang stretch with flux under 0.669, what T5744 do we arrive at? -1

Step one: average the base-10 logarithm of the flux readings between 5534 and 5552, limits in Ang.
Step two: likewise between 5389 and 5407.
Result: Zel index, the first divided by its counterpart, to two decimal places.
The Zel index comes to 1.02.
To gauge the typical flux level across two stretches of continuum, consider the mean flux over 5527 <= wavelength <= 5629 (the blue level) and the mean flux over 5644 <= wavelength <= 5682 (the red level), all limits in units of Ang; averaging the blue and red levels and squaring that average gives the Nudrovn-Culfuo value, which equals 0.418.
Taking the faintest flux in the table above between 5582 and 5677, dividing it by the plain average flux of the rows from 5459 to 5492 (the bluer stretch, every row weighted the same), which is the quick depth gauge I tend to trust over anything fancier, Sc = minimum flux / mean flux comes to 0.75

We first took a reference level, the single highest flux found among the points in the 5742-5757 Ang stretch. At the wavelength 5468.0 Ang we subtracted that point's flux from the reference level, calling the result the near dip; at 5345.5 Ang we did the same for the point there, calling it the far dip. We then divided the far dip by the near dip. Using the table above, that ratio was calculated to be 0.38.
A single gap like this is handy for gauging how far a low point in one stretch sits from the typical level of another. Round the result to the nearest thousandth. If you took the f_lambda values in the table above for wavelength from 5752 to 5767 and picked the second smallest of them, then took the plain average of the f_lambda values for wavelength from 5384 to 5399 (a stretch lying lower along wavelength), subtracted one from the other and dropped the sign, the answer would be 0.068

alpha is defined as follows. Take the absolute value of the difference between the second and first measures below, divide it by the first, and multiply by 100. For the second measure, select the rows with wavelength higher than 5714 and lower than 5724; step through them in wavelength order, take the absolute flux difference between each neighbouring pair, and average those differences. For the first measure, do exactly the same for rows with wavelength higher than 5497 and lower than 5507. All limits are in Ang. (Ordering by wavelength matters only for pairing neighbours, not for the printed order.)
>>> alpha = 53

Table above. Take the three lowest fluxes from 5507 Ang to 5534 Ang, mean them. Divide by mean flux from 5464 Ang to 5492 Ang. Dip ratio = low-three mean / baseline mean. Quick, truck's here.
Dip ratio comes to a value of 0.99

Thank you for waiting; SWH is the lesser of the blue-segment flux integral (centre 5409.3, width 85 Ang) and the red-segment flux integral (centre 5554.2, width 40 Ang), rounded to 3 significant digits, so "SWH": 24.5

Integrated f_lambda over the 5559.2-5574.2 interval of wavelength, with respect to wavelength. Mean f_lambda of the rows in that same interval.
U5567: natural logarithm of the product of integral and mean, 1.49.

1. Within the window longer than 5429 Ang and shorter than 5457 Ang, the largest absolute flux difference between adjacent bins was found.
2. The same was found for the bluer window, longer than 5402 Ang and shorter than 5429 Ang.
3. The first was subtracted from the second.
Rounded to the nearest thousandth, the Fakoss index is -0.016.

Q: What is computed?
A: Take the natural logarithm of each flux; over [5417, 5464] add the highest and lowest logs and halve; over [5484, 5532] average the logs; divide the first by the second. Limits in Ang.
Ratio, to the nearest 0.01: 1.00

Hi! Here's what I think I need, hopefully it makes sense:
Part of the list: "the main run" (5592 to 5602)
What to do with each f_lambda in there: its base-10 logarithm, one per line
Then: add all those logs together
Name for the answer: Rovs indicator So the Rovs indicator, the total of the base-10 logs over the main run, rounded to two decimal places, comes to -0.75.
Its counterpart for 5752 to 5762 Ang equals -0.54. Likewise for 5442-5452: -0.65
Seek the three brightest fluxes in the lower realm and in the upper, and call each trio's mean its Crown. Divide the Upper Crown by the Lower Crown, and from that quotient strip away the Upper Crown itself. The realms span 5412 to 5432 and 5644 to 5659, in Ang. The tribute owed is 0.27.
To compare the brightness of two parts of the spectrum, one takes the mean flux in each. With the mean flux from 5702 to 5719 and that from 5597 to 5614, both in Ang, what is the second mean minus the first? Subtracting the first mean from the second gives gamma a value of -0.14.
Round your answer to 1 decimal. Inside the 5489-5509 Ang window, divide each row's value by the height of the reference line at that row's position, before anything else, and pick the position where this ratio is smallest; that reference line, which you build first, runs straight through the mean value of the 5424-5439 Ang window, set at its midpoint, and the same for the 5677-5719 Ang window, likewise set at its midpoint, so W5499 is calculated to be 5490.5 Ang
